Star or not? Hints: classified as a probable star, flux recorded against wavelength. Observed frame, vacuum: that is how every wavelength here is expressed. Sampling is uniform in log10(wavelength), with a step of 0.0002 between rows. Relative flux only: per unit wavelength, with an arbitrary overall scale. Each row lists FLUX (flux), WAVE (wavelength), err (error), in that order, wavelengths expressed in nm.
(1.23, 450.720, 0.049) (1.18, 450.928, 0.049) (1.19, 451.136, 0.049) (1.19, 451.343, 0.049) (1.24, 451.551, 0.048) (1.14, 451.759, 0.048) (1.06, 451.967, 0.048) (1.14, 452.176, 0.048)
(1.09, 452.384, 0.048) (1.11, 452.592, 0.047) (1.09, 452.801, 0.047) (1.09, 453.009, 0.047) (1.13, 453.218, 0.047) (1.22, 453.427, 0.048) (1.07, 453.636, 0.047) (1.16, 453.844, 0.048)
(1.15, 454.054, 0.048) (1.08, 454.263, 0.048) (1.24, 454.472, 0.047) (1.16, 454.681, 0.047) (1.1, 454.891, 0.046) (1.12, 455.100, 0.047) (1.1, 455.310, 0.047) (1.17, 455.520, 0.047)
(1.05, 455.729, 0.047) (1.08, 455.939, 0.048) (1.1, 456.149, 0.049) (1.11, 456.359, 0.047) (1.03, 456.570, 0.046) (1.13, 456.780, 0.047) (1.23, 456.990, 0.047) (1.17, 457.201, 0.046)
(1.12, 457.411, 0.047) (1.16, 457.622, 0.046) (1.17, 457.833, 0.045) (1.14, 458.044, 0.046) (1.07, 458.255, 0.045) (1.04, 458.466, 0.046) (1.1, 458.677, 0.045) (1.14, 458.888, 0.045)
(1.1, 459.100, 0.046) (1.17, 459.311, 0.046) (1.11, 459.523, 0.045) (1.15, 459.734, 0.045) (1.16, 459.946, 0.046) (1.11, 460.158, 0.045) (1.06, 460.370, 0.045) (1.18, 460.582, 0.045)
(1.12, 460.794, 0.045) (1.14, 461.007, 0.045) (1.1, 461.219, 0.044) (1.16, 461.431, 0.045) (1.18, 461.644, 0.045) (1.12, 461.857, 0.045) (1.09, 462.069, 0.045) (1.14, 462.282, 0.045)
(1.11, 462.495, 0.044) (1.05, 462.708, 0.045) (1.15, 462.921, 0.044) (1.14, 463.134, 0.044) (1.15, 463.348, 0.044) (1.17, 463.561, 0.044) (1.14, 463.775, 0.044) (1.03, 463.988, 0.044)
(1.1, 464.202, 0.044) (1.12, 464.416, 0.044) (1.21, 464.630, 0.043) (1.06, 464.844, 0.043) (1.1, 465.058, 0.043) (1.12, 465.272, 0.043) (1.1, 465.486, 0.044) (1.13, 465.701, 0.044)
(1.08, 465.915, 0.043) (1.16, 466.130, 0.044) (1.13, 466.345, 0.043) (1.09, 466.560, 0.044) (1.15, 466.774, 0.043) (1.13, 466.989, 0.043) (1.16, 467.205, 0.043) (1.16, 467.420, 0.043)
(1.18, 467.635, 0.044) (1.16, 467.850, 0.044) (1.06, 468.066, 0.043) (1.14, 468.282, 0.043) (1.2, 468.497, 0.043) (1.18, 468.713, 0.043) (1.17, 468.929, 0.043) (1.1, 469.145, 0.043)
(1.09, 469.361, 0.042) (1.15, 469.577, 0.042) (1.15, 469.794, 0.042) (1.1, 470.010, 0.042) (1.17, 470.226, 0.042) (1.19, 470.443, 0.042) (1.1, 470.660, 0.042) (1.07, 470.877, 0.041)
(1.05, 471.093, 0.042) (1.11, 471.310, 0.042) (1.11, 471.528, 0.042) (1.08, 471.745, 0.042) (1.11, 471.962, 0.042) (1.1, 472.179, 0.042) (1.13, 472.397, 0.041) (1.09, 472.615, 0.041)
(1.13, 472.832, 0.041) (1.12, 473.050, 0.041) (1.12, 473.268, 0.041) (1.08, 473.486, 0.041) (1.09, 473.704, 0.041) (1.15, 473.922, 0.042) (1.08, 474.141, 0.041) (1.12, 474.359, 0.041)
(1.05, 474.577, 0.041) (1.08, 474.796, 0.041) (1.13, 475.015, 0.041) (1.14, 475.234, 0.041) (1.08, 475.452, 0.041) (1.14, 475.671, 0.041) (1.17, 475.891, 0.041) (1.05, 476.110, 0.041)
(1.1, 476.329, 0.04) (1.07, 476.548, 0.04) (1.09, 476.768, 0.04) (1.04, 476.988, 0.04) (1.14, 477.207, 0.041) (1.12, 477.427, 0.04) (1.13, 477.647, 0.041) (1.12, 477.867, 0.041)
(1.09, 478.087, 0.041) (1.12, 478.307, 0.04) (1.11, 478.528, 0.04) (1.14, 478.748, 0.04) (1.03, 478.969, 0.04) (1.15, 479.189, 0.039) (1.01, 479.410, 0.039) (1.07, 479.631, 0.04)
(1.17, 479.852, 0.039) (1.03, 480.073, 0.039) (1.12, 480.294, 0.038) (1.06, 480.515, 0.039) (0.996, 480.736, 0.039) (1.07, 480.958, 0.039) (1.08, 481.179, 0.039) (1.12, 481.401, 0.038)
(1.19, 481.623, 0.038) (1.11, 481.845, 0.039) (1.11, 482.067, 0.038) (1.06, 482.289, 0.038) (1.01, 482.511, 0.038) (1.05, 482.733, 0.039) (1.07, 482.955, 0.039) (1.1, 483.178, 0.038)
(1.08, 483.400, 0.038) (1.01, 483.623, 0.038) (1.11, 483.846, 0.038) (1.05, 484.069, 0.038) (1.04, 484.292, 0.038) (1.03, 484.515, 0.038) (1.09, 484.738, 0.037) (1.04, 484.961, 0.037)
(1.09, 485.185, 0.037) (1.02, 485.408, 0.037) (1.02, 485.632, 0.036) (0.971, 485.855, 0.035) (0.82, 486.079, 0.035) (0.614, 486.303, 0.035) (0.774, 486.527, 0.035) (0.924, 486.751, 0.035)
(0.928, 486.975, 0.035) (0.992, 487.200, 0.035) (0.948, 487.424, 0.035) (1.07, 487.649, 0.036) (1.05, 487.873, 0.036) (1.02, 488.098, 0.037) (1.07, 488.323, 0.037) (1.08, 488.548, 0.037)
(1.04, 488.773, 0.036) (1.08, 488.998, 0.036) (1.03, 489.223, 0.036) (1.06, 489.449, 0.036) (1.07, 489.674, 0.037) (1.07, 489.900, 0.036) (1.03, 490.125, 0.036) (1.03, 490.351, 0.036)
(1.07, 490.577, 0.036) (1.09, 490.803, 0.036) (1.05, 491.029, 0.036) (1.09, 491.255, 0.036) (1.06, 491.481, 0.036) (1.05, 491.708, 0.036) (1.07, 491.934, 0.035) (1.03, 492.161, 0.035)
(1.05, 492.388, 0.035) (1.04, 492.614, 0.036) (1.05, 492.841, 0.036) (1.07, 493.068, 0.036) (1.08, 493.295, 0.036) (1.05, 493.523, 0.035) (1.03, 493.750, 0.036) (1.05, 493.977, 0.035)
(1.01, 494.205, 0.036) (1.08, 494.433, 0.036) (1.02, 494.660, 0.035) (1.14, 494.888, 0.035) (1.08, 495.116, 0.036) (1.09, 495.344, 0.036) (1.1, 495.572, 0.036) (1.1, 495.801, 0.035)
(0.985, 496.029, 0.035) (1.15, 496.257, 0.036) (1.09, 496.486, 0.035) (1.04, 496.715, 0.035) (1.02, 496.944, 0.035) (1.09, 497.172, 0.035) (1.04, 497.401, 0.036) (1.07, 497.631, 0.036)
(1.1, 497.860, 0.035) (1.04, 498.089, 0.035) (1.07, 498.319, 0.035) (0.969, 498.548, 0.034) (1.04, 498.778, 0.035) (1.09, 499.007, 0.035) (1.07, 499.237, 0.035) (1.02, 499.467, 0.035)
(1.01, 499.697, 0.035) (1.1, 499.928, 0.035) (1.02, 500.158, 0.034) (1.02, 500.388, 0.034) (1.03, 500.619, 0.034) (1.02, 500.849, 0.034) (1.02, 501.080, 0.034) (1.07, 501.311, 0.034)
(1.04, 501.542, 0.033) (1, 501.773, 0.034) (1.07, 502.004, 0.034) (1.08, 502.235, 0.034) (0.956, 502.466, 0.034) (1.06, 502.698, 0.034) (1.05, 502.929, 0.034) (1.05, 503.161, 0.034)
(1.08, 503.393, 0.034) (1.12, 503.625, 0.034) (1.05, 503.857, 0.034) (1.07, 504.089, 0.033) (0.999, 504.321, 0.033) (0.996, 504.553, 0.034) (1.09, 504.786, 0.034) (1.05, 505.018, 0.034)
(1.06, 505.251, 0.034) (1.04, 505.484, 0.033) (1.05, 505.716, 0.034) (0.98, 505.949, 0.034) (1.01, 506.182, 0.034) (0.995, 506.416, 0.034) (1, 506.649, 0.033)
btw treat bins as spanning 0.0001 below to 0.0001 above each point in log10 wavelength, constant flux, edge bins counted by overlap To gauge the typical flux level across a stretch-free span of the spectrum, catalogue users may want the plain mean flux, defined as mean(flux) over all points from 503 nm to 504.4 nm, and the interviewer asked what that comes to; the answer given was 1.06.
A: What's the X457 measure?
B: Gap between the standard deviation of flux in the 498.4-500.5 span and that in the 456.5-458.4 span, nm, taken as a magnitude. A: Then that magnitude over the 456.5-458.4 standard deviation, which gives 0.29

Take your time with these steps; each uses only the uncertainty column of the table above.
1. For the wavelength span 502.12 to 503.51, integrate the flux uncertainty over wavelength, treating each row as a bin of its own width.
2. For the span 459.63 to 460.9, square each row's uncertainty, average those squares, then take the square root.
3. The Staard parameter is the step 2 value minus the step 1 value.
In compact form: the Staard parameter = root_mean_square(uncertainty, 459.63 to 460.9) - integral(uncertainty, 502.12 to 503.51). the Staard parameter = -0.0021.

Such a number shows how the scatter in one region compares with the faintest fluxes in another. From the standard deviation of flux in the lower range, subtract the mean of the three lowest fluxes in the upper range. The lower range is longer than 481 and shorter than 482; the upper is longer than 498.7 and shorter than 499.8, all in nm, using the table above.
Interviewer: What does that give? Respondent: -0.98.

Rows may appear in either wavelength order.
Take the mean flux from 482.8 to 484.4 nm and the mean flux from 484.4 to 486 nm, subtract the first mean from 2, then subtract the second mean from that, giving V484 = -0.10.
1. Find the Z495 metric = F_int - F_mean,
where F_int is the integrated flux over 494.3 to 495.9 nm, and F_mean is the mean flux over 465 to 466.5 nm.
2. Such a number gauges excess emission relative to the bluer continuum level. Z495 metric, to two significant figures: 0.62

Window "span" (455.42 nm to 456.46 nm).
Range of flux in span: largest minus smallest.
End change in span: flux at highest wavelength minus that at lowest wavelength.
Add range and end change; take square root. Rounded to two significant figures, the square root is 0.24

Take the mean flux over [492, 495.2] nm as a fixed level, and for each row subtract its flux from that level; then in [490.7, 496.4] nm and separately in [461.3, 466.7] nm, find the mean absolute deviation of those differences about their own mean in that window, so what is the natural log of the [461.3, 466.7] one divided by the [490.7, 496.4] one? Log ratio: 0.11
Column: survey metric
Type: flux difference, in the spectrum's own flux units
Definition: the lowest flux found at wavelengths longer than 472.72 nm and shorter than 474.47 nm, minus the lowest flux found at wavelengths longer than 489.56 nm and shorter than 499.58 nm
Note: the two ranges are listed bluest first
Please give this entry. 0.111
